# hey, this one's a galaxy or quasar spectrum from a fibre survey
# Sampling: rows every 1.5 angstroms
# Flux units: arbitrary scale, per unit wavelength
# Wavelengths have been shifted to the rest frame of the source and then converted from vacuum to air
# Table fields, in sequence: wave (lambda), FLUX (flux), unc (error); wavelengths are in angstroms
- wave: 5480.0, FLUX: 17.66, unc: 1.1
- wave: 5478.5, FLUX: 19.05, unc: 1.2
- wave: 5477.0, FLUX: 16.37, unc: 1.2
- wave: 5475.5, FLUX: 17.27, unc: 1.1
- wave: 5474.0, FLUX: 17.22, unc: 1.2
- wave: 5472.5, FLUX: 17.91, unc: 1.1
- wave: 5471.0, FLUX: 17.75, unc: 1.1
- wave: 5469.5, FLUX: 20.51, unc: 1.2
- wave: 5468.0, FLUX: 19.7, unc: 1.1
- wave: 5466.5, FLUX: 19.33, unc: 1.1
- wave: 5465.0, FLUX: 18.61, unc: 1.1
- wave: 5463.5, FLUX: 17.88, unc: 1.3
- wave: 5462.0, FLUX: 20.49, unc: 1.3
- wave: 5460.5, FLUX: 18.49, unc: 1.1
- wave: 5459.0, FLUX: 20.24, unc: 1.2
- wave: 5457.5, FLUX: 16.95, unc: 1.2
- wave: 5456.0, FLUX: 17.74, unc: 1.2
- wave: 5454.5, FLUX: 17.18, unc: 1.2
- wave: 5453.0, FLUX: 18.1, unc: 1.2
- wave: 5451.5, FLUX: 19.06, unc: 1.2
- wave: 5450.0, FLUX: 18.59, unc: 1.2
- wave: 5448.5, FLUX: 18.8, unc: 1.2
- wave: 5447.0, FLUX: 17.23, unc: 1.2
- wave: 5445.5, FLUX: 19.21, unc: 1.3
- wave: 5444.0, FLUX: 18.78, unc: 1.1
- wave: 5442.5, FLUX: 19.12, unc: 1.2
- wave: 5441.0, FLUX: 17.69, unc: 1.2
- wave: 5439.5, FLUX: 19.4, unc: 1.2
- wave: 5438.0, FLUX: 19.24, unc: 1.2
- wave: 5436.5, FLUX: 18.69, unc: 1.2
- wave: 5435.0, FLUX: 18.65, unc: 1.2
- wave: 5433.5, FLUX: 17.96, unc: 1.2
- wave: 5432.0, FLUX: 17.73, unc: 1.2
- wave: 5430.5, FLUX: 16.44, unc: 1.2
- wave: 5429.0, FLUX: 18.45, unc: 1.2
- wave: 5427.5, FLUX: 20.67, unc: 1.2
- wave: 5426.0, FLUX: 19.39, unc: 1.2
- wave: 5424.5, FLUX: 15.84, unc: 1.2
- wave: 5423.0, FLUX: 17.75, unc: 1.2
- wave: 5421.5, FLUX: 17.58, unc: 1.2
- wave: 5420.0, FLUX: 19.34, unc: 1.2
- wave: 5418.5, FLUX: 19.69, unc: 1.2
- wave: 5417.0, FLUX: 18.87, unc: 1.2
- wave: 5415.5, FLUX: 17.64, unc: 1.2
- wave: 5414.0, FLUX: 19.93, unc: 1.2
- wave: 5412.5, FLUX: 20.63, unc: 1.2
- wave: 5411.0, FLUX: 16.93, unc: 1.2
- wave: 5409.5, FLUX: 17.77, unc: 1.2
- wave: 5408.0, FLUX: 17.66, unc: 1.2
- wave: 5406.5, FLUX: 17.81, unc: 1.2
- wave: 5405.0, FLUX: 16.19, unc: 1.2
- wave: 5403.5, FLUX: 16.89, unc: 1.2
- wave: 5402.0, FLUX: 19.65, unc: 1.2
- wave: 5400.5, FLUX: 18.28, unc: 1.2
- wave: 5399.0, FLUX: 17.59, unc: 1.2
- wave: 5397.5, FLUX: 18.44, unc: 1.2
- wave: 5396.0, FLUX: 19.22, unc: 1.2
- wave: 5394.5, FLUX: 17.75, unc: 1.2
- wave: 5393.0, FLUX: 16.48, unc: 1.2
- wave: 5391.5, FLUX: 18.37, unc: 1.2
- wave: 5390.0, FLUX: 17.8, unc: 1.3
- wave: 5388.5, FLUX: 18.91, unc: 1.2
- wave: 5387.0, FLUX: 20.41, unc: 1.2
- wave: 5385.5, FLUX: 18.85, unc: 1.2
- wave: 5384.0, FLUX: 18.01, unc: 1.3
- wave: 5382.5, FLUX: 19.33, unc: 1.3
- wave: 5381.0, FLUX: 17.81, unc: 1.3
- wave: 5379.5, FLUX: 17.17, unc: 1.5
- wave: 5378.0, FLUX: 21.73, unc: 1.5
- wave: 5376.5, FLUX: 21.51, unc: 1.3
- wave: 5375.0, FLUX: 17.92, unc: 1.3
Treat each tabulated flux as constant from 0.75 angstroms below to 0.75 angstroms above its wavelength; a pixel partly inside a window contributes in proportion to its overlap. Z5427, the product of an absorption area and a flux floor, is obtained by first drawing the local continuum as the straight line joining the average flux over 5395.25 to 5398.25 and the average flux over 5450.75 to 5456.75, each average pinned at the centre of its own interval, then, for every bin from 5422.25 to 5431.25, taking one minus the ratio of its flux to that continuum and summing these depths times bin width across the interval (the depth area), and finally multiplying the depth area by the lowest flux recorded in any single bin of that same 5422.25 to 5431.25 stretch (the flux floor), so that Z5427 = 2.4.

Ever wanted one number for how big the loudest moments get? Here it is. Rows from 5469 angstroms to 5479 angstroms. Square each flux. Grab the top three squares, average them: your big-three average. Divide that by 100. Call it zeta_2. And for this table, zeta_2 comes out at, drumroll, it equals 3.68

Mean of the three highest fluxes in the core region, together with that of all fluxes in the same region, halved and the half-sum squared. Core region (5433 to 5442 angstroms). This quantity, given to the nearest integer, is 356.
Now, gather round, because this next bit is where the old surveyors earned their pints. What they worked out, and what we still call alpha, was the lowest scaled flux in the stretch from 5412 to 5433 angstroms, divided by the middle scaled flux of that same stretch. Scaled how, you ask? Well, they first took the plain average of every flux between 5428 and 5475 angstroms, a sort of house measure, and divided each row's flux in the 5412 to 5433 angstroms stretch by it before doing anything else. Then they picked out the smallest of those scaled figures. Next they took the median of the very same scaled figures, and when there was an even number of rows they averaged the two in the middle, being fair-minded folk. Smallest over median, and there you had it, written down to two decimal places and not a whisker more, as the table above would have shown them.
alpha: 0.85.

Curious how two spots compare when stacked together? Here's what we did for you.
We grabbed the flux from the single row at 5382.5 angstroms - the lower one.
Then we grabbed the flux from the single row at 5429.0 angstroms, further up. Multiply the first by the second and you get 357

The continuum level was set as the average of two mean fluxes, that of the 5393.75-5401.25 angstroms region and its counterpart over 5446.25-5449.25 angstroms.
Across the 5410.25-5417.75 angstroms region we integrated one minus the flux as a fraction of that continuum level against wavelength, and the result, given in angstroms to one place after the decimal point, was -0.3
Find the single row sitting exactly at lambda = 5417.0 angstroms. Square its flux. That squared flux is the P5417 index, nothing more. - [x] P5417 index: 356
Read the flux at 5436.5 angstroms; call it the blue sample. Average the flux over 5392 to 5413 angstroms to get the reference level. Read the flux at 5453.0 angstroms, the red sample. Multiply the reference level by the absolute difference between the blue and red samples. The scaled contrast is 11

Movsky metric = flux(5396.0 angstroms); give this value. 19.22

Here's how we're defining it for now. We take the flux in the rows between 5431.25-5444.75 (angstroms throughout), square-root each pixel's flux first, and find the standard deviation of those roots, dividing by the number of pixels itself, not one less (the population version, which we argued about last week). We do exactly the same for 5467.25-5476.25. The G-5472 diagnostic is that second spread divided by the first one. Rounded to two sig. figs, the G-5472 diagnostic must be 2.0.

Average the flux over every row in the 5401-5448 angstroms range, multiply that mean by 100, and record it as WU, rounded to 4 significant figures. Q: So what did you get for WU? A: 1835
